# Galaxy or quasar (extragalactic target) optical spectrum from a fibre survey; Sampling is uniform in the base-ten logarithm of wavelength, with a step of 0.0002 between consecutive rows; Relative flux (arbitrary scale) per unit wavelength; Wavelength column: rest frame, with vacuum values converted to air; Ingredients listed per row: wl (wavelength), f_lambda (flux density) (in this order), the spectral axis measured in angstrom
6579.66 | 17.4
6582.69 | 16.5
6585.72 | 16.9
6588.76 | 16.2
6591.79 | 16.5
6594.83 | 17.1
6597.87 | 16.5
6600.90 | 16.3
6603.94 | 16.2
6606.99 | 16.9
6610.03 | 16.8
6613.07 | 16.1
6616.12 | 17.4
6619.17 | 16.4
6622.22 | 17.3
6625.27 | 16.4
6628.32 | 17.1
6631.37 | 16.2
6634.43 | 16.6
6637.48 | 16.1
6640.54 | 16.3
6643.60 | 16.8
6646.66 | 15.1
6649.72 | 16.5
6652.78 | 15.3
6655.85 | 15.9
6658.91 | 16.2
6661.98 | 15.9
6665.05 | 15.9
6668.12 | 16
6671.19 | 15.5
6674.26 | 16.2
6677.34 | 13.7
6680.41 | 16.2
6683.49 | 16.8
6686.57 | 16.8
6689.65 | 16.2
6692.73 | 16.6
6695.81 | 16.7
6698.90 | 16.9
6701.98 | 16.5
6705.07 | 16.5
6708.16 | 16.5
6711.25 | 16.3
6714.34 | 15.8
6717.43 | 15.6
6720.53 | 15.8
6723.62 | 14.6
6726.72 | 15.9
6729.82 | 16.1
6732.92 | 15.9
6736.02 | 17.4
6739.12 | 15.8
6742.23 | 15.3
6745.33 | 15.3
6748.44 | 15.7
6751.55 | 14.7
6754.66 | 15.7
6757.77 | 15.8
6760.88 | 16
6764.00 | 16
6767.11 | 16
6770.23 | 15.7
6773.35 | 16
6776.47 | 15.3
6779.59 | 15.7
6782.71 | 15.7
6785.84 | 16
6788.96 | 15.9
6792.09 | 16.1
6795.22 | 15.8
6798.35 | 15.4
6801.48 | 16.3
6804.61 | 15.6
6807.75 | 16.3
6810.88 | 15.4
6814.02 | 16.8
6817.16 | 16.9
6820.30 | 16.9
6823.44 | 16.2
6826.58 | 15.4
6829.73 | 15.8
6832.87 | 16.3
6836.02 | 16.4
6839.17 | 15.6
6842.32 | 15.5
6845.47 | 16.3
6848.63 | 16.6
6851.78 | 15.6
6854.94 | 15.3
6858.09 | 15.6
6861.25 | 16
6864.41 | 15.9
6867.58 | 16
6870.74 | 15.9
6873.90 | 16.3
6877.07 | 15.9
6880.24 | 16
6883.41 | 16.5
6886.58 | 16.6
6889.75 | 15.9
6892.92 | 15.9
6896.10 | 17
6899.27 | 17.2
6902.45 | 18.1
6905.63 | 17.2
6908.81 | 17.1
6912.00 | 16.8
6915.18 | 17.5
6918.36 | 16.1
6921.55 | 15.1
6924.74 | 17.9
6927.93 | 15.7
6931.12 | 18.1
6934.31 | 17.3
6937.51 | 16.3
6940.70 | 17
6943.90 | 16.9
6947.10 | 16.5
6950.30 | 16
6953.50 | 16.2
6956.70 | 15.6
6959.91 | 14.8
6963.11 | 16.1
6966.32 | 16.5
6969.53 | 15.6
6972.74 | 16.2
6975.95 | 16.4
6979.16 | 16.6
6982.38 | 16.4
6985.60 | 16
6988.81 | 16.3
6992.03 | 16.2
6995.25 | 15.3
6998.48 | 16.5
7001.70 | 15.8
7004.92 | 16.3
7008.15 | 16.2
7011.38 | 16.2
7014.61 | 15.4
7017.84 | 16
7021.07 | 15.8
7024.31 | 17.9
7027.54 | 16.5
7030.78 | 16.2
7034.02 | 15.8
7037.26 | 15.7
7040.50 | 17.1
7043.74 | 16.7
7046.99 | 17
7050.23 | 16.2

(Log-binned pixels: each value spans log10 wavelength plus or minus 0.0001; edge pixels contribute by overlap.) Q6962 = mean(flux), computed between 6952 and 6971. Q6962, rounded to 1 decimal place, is 15.8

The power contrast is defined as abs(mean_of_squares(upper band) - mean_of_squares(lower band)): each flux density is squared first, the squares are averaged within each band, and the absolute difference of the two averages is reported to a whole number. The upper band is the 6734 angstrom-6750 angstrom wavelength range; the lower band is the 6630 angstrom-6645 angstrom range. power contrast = 16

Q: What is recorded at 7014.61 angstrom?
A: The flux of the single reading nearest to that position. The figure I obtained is 15.4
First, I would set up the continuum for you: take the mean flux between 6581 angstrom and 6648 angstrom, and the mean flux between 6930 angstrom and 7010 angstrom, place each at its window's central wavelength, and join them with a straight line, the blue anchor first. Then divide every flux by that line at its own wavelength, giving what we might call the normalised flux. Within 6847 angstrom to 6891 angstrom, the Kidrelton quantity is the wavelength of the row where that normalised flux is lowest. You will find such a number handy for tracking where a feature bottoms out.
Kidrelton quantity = 6854.94 angstrom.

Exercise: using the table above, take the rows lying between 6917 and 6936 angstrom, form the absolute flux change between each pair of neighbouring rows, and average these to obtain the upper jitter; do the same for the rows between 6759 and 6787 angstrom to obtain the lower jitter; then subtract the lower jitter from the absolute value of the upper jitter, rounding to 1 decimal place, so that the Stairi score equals 1.6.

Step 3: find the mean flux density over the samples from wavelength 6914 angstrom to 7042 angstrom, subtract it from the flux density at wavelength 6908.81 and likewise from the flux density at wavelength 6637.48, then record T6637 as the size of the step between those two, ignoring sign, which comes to 1.0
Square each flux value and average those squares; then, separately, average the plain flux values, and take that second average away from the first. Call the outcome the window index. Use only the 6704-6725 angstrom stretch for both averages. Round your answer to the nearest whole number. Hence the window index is 236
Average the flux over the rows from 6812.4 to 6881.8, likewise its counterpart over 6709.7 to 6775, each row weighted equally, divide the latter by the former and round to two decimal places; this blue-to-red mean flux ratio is 0.98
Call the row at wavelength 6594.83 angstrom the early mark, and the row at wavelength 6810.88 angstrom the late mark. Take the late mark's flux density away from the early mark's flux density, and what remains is 1.7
